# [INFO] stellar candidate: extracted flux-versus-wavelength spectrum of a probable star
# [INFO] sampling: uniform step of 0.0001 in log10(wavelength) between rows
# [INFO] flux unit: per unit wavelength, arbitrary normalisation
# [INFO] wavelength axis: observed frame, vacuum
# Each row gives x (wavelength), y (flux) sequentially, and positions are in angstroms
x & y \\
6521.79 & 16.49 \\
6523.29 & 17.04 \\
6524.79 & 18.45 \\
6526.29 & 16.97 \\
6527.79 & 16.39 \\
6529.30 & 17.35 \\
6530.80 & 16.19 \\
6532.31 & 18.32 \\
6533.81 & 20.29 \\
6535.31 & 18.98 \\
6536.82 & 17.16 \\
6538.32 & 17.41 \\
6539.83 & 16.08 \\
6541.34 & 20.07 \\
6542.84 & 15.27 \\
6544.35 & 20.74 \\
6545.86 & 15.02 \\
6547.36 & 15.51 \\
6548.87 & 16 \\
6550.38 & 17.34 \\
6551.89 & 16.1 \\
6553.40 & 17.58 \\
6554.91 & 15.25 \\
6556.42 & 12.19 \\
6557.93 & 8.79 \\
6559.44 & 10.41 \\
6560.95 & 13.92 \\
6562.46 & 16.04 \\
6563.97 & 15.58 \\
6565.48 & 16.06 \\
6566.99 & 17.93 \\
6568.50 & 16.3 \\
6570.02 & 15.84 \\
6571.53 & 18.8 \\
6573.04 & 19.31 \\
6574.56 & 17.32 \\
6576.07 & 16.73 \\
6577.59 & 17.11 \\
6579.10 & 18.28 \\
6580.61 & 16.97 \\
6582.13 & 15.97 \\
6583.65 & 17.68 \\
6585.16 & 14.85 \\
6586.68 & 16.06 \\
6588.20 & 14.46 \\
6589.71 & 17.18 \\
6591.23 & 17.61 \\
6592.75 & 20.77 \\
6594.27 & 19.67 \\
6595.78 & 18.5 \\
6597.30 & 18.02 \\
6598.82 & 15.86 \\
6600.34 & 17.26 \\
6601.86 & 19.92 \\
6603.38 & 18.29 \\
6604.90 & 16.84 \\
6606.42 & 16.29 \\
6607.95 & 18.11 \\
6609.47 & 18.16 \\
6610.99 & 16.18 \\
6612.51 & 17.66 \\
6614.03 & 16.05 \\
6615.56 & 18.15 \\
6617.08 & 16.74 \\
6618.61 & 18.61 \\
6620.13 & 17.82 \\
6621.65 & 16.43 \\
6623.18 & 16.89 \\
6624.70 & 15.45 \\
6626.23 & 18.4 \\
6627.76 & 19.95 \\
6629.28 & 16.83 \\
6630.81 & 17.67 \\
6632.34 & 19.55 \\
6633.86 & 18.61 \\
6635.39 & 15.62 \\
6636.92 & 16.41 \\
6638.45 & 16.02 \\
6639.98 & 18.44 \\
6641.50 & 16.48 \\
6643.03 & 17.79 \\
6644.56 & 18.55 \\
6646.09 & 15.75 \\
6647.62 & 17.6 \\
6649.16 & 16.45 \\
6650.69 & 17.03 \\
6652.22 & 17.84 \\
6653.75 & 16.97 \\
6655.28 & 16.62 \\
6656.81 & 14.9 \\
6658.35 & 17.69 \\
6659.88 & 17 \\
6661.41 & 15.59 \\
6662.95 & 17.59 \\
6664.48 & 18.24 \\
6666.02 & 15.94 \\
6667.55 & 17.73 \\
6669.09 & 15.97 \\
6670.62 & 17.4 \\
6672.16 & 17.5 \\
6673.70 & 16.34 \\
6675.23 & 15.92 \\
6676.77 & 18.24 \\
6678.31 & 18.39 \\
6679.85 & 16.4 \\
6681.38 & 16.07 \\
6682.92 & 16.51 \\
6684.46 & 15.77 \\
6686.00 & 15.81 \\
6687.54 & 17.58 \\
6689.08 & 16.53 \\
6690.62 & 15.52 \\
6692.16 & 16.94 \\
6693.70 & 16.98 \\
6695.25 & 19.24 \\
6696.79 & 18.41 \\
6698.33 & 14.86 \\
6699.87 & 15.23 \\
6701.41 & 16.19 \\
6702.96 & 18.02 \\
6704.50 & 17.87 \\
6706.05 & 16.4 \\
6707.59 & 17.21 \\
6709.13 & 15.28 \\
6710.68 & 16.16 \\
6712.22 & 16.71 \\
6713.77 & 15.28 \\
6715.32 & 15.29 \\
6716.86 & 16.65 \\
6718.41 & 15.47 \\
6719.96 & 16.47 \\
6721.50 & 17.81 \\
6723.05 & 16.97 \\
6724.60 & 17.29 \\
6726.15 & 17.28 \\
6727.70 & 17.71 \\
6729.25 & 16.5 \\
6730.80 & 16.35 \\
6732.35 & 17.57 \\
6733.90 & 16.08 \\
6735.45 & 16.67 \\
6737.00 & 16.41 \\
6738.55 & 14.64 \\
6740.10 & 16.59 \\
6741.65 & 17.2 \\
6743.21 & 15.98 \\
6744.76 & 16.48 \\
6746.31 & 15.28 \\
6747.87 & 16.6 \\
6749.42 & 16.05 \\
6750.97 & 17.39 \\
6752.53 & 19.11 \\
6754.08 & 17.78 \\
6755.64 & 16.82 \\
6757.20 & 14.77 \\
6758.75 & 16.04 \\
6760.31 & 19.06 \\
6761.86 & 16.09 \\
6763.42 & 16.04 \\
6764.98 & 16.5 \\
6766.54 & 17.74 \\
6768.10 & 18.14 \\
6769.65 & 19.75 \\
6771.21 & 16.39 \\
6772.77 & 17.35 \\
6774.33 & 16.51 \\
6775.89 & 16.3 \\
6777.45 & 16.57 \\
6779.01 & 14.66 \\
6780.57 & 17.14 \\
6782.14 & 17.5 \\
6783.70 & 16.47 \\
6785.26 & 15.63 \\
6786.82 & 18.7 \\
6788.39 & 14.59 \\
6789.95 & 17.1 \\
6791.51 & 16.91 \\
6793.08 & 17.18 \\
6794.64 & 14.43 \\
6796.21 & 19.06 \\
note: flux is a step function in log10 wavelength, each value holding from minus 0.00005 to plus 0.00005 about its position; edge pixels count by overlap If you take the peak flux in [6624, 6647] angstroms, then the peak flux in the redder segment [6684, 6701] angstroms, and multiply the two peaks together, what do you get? 384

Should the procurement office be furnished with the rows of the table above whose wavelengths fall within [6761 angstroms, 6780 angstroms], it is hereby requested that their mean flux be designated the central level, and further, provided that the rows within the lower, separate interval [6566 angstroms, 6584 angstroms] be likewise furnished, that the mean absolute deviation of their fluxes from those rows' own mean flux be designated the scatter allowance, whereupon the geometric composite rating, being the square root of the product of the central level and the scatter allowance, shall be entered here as 3.83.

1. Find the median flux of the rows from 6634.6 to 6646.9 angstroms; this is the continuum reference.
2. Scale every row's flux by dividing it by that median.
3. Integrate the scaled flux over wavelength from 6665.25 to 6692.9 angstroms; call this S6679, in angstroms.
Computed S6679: 28.1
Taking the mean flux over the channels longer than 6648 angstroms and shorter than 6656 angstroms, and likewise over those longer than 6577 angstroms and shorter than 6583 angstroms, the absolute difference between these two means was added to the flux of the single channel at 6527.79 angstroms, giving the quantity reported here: 16.5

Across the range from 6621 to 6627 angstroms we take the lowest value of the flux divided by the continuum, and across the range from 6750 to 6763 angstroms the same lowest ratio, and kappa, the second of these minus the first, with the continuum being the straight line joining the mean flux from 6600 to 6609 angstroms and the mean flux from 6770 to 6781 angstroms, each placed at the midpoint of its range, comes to 0.01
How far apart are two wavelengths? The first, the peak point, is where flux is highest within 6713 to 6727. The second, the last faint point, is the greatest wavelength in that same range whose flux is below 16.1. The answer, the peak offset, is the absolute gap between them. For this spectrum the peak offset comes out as 3.1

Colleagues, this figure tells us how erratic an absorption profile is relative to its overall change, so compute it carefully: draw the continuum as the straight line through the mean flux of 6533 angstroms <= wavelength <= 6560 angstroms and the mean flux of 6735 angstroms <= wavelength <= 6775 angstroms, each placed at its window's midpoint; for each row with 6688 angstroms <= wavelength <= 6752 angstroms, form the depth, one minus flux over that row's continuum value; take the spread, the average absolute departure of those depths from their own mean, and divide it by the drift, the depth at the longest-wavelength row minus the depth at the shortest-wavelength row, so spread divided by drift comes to -1.2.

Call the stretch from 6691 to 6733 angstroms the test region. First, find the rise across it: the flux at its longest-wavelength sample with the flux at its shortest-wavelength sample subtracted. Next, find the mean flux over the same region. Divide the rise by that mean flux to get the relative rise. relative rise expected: 0.038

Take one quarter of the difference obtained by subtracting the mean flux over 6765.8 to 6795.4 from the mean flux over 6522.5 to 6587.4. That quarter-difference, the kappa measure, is -0.1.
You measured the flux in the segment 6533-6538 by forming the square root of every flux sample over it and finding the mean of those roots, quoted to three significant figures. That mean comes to 4.33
